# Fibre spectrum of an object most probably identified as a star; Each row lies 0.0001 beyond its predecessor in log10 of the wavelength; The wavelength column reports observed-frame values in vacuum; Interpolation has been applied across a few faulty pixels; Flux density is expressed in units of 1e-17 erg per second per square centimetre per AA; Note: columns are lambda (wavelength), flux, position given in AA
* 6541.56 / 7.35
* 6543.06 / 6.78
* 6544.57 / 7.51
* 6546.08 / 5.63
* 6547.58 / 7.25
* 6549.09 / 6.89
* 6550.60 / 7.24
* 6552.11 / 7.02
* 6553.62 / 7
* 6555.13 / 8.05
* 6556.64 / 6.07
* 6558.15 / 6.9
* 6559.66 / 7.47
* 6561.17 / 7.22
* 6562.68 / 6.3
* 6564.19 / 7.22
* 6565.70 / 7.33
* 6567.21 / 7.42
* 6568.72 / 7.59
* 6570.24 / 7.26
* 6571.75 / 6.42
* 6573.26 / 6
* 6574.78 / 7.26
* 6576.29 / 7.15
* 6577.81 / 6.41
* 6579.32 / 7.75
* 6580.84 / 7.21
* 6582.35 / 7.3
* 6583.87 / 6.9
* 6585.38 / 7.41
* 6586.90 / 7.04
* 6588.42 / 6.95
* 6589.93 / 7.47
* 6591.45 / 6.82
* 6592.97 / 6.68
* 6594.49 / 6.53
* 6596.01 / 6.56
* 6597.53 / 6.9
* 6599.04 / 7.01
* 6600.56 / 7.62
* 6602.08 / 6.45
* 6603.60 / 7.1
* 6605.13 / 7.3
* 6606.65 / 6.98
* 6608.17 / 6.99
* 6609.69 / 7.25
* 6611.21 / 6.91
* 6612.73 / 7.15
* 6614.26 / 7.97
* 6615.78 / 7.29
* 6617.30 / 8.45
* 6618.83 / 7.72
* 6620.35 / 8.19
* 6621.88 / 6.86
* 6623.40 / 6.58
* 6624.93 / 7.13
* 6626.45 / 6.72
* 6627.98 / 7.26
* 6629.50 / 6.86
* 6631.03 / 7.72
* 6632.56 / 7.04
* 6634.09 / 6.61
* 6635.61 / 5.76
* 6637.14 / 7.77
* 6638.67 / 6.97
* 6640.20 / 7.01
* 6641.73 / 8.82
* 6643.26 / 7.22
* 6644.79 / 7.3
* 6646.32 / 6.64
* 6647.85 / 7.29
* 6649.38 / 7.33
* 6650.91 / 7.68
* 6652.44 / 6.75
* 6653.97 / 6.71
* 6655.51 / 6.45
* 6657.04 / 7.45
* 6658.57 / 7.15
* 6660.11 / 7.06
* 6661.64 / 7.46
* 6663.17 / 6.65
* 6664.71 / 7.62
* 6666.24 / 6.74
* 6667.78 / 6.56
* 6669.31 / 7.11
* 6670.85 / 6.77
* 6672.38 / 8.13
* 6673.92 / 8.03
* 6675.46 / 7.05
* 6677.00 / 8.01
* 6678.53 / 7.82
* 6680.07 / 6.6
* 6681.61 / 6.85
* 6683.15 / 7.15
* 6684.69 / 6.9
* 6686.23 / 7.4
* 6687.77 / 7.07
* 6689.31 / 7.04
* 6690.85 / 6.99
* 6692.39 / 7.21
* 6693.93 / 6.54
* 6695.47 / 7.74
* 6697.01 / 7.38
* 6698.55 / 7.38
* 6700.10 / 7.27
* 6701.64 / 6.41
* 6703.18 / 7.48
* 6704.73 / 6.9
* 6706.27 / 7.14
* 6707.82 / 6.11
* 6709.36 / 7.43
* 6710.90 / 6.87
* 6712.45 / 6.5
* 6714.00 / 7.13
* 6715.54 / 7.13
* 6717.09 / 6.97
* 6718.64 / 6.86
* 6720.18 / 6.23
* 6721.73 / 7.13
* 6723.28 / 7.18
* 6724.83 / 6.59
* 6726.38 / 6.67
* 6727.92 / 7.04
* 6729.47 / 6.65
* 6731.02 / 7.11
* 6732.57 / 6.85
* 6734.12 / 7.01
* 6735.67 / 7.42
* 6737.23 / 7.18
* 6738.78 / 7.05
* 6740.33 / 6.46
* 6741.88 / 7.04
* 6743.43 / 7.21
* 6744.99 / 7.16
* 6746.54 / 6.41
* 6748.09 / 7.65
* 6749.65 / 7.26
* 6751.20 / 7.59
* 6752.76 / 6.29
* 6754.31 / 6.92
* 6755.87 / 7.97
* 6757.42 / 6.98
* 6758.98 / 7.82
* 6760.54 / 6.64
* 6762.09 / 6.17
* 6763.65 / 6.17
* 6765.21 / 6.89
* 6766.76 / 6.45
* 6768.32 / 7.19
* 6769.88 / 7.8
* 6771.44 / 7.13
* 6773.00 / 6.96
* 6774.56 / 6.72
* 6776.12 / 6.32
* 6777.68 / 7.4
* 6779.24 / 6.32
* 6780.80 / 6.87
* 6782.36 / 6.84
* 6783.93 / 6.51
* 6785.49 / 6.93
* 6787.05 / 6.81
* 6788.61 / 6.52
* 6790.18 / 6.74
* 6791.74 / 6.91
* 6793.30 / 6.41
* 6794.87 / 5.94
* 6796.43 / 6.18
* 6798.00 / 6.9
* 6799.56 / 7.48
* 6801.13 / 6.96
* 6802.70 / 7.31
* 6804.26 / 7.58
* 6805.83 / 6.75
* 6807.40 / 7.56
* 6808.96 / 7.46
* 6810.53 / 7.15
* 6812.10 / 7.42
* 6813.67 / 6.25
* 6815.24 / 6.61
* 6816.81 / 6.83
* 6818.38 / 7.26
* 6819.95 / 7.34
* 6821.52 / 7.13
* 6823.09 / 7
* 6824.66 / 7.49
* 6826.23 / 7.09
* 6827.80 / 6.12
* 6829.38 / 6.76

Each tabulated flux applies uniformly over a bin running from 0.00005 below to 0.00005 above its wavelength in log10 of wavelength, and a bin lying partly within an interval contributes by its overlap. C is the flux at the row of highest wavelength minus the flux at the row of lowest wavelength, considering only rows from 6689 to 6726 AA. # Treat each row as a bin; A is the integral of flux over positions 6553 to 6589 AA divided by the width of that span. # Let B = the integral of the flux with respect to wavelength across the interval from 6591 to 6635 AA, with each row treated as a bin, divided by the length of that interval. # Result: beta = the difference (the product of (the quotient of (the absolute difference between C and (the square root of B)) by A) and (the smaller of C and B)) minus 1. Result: -1.2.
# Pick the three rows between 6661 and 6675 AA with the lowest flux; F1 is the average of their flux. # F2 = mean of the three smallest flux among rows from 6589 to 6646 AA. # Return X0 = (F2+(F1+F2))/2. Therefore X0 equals 9.6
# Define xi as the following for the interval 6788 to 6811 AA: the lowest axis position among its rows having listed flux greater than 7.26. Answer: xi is 6799.56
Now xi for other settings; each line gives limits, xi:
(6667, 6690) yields 6672.38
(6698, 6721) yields 6698.55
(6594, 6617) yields 6600.56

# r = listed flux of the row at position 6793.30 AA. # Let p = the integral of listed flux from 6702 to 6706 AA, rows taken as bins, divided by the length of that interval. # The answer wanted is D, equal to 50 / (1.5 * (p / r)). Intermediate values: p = 7.11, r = 6.41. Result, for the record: 30.1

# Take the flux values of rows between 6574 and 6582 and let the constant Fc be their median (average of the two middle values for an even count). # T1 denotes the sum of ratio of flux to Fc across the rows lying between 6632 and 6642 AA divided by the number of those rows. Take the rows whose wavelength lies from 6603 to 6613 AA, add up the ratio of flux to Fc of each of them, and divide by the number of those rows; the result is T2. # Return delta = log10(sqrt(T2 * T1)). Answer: -0.006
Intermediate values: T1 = 0.990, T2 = 0.98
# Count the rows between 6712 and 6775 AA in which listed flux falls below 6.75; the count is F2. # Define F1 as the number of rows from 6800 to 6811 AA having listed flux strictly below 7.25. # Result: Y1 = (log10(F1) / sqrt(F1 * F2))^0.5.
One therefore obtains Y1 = 0.28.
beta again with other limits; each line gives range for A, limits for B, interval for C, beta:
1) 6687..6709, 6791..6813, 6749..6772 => -1.1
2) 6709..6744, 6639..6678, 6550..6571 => -1.0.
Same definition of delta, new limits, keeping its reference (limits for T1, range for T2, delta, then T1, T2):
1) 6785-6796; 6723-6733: -0.029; 0.917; 0.95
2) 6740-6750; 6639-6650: -0.001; 0.975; 1.02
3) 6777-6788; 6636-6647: -0.007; 0.945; 1.02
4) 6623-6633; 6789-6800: -0.023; 0.977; 0.92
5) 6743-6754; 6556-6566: -0.013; 0.982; 0.96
